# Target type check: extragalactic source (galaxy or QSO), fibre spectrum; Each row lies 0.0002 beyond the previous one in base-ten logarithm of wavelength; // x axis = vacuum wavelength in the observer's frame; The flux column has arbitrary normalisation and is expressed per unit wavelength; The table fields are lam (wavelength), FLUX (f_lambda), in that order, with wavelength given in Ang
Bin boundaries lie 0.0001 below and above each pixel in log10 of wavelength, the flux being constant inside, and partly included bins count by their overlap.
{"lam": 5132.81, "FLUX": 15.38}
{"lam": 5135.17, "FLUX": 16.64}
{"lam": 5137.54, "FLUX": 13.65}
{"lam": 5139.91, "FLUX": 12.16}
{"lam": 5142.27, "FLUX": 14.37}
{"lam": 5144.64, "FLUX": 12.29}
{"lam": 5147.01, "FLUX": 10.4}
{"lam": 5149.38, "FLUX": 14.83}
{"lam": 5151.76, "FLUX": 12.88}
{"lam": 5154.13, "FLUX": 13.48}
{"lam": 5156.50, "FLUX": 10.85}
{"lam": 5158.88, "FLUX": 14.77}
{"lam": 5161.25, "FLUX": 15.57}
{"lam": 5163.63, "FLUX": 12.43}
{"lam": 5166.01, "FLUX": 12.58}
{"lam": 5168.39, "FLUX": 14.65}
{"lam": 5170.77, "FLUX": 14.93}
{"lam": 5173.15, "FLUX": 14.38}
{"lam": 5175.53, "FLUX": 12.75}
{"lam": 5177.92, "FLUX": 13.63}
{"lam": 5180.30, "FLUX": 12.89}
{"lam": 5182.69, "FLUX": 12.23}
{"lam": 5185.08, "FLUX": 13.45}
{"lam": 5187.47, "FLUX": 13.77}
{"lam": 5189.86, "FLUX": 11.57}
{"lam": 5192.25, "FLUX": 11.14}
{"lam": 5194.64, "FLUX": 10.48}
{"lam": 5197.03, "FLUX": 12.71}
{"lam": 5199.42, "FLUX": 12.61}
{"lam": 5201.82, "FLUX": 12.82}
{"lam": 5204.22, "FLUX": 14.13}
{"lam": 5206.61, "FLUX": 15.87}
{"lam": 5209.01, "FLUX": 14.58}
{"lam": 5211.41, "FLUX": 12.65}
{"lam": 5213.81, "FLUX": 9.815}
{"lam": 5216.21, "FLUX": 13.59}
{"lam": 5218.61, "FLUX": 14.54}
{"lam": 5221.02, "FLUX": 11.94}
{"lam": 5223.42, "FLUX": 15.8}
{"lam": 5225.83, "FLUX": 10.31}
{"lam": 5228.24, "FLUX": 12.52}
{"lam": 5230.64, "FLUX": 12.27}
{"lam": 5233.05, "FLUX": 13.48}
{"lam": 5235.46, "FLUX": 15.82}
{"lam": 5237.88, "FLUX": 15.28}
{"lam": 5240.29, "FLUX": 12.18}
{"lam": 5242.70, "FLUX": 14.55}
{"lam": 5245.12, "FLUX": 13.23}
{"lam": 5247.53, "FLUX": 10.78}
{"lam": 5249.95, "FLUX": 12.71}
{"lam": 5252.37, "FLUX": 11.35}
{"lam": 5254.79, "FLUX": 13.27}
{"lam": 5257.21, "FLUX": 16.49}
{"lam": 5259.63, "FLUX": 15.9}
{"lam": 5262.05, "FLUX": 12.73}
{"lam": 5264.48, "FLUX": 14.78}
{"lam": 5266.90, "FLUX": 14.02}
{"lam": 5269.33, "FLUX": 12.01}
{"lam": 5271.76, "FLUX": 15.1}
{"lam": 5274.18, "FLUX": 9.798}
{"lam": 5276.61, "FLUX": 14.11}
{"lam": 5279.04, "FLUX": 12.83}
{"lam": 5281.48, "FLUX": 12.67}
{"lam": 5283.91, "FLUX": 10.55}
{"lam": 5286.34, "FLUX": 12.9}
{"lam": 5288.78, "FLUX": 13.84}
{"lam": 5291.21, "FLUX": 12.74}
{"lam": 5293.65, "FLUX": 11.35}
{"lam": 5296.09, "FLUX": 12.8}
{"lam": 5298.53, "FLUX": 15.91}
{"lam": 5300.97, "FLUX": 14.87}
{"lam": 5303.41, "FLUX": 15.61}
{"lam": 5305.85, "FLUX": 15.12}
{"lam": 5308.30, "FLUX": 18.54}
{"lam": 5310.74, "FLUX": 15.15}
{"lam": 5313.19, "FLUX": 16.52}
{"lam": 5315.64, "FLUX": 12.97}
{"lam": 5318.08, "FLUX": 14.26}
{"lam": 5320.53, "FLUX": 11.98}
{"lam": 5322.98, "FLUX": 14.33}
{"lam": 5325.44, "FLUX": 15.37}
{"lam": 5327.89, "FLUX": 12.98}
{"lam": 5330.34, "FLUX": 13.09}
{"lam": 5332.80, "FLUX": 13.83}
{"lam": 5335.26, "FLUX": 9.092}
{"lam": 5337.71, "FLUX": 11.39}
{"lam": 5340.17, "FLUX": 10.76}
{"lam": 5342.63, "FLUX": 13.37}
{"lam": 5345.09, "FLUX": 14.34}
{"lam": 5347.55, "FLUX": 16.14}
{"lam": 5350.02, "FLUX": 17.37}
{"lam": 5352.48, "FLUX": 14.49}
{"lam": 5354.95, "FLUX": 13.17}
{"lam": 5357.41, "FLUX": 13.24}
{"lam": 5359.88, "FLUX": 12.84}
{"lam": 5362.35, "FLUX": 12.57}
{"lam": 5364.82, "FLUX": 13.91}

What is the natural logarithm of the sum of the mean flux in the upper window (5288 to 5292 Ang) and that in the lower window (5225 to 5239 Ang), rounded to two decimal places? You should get 3.28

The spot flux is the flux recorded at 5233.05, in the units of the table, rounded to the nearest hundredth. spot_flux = 13.48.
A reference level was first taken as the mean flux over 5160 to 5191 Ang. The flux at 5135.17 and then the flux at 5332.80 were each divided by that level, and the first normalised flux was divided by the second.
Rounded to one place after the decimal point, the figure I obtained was 1.2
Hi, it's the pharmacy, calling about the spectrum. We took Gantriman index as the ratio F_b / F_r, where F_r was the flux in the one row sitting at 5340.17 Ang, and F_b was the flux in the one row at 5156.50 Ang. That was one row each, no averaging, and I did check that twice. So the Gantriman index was 1.01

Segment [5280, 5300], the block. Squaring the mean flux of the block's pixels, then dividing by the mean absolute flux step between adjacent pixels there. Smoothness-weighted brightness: 93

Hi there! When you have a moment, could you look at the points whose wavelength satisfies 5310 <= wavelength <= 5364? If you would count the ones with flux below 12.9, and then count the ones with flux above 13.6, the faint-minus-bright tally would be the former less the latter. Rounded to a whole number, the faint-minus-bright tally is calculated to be -4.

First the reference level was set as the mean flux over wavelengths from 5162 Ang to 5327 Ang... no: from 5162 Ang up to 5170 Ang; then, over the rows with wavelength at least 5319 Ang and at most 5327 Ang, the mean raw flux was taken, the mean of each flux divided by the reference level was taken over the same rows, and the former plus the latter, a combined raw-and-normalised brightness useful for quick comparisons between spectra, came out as 14.9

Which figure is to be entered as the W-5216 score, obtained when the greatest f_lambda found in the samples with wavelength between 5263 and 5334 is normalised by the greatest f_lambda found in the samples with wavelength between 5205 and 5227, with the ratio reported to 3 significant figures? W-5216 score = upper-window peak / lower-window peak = 1.17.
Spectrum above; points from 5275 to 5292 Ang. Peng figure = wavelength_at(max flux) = 5276.61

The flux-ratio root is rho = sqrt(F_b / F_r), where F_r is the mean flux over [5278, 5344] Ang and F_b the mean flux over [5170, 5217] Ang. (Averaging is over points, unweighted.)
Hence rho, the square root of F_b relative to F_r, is 0.98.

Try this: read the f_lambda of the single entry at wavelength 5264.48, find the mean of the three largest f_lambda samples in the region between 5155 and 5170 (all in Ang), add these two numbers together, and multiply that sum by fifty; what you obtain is 1489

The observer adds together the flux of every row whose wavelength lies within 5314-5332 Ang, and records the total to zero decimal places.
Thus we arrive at 95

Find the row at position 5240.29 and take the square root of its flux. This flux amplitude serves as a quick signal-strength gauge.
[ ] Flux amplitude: 3.5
